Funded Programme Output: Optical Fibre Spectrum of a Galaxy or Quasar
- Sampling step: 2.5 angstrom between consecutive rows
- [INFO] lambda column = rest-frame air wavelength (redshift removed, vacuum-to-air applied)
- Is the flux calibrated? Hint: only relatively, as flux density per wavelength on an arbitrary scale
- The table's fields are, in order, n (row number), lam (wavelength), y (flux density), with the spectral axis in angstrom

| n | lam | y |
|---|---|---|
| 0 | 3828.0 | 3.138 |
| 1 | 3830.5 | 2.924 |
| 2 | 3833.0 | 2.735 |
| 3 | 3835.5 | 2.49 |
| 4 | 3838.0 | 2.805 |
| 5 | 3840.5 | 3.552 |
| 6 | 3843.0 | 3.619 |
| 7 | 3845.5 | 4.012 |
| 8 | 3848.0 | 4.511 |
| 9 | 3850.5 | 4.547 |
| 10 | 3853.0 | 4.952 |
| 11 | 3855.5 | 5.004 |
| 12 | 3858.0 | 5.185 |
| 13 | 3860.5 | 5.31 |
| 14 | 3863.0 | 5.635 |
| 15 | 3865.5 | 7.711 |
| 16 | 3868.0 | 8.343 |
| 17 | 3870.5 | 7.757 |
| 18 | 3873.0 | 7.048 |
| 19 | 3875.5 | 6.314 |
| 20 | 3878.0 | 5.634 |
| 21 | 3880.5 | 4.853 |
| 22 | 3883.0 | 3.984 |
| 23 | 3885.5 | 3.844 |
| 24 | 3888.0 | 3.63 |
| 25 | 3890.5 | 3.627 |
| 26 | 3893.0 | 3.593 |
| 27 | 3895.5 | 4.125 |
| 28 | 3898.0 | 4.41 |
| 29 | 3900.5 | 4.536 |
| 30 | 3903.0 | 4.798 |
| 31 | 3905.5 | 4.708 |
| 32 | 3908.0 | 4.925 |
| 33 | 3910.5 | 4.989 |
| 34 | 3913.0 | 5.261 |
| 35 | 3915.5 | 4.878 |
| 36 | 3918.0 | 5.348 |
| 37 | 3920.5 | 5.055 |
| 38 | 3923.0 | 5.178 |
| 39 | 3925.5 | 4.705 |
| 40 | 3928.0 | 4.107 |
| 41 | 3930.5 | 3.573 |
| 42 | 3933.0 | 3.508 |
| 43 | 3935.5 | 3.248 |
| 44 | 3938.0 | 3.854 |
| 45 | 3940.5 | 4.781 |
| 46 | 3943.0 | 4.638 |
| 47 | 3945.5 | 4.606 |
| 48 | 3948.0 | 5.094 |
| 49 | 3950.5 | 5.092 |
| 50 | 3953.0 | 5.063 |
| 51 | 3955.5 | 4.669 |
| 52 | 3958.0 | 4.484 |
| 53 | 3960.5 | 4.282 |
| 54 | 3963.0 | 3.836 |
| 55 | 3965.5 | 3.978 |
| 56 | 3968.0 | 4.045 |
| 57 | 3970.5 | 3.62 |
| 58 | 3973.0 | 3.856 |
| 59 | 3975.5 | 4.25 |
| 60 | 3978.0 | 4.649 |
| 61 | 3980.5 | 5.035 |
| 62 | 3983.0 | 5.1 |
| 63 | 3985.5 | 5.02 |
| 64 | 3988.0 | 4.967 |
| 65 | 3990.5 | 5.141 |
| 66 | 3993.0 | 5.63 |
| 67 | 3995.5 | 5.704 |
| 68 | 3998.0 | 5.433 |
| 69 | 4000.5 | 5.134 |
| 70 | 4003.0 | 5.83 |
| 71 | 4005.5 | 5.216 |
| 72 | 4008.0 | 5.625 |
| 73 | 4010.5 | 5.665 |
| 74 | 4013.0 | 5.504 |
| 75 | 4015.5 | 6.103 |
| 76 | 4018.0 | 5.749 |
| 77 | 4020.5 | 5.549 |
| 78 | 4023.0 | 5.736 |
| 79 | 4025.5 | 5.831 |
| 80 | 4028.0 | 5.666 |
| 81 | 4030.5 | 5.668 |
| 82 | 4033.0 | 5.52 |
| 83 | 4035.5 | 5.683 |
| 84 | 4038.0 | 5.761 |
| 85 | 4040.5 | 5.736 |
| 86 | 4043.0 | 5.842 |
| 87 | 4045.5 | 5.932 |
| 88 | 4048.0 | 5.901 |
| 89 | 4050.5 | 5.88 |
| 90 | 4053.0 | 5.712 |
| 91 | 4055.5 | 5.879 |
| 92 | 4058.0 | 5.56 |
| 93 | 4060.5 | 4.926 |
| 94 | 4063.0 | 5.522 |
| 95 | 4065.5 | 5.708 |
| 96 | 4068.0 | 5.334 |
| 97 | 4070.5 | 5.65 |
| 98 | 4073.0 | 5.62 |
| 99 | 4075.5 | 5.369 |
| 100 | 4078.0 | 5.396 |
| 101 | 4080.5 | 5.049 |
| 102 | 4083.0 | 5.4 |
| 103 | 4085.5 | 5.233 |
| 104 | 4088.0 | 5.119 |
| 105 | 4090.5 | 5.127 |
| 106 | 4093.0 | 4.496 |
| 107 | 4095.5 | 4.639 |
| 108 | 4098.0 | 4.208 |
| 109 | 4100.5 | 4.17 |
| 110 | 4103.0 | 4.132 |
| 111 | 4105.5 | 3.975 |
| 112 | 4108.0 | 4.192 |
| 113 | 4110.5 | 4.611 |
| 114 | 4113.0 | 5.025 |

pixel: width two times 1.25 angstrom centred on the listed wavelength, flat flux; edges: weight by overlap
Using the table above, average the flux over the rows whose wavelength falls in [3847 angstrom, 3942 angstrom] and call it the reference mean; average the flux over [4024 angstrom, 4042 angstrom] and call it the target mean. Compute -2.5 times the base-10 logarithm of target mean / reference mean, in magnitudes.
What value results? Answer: -0.156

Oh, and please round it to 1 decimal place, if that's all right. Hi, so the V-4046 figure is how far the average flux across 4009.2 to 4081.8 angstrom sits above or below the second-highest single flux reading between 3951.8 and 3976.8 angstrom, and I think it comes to 1.0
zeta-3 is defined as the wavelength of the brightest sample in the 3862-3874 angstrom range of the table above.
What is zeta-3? 3868.0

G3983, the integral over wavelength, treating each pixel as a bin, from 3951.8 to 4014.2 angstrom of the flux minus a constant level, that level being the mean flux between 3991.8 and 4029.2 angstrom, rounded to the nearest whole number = -47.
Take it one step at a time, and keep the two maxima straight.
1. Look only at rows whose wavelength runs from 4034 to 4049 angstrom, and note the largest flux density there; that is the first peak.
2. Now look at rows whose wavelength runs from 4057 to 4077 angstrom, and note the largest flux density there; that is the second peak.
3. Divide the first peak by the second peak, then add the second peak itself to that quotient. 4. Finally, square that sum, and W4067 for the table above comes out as 46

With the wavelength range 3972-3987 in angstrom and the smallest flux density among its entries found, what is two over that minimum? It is 0.52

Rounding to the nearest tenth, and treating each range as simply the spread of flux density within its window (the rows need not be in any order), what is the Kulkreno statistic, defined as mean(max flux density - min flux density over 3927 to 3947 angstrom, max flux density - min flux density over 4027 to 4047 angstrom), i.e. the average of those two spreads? 1.0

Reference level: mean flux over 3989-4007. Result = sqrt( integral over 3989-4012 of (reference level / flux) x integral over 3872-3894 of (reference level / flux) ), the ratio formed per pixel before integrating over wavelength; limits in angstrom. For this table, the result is 24.8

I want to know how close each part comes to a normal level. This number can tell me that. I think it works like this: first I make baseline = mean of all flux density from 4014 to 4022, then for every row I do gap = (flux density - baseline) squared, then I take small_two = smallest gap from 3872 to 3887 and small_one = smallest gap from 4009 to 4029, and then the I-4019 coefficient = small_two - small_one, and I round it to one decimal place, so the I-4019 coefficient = 0.0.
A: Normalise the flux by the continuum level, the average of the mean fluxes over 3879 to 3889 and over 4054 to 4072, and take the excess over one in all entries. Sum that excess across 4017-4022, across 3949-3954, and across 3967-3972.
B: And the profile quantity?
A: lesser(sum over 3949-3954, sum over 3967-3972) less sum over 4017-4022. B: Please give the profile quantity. -0.8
